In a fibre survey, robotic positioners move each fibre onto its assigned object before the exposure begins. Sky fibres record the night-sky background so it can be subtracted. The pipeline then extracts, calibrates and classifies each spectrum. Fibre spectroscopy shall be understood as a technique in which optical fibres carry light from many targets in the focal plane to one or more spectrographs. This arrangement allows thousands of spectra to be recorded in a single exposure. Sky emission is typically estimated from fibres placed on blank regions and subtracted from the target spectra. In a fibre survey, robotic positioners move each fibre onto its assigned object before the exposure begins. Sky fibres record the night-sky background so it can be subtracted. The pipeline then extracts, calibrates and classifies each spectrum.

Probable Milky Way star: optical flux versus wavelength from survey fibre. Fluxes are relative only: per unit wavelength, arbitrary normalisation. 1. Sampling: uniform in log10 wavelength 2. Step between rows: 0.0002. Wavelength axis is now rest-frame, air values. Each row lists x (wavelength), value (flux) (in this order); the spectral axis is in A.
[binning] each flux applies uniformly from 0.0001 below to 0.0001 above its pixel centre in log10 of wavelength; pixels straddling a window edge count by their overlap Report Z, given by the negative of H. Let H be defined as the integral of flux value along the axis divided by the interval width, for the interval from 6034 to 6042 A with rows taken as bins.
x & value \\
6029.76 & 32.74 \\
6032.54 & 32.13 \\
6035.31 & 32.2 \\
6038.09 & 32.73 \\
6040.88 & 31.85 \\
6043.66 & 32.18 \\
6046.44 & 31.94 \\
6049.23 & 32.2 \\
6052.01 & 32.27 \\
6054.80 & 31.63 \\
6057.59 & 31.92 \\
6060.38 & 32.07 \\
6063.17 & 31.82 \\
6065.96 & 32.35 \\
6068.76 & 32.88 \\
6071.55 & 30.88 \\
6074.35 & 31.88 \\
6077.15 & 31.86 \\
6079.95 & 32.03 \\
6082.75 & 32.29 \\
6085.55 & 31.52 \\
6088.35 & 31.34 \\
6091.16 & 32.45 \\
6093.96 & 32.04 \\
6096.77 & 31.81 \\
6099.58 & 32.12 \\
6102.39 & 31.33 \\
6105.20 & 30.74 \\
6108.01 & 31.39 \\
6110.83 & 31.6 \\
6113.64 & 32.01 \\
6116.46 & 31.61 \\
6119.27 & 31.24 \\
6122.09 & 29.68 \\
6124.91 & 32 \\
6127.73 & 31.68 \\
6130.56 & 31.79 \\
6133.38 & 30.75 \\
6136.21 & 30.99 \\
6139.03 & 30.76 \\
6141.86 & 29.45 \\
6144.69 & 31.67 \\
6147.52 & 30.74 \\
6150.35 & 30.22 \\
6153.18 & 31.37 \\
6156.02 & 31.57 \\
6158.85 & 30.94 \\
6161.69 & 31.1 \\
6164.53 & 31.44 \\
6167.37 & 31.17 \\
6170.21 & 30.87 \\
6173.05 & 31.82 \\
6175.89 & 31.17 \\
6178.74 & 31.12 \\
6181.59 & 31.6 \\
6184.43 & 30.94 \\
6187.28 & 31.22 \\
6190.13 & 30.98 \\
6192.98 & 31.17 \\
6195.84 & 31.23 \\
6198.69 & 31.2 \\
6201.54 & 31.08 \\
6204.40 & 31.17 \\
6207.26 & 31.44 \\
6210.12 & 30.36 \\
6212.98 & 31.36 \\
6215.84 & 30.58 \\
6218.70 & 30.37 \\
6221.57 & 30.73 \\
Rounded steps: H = 32.2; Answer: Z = -32.2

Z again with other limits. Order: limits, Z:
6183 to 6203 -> -31.1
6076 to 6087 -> -31.9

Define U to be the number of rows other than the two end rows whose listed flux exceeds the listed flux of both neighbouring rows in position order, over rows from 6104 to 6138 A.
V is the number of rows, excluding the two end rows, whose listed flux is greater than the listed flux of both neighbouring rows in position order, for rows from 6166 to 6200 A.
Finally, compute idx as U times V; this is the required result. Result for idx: 12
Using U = 3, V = 4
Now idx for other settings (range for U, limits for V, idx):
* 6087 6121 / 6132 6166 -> 9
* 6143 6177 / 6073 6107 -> 9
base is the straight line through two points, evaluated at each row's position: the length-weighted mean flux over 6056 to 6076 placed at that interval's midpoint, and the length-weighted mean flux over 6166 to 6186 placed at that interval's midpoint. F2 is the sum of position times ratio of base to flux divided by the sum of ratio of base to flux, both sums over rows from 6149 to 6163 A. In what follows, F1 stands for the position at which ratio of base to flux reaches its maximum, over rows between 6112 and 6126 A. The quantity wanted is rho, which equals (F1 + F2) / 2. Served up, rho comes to 6139.0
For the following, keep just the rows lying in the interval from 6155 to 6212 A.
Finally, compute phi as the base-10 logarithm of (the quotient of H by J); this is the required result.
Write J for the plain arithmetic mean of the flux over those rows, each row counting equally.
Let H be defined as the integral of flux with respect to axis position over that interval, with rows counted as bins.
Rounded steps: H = 1777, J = 31.2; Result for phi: 1.76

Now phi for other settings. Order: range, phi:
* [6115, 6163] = 1.68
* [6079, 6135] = 1.75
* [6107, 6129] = 1.34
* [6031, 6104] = 1.86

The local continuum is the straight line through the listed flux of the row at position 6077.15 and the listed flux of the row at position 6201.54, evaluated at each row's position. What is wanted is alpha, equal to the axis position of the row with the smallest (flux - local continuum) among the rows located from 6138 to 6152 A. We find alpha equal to 6141.86 A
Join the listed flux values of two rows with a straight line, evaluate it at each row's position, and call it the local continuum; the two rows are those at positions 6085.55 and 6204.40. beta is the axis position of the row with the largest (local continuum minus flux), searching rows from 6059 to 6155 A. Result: 6141.86 A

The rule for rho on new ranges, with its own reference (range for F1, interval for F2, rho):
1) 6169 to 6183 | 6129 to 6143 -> 6153.3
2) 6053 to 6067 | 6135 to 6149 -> 6098.3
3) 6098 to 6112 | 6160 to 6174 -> 6136.3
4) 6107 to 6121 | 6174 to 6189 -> 6150.4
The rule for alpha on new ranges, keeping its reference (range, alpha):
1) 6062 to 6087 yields 6071.55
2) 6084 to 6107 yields 6105.20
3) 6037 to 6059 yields 6054.80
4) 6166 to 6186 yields 6170.21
